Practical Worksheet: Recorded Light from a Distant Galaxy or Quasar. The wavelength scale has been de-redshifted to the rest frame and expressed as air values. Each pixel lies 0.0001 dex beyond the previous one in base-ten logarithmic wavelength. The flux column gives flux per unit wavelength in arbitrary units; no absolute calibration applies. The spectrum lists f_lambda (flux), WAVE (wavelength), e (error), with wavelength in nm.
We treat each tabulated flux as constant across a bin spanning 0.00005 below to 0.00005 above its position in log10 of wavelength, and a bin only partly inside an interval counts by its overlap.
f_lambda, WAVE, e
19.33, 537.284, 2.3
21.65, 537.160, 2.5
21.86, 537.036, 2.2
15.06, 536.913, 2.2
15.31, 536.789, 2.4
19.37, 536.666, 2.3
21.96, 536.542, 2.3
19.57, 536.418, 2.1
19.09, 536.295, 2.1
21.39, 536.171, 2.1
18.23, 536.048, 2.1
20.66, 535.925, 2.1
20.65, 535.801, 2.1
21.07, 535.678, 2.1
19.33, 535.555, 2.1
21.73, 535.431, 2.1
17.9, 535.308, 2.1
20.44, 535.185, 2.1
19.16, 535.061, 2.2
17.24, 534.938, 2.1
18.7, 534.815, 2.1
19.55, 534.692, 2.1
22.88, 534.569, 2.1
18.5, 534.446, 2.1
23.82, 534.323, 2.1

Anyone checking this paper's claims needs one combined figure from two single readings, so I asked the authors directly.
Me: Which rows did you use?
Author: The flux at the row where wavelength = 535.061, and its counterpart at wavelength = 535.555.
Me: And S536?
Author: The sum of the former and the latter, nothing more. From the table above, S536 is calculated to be 38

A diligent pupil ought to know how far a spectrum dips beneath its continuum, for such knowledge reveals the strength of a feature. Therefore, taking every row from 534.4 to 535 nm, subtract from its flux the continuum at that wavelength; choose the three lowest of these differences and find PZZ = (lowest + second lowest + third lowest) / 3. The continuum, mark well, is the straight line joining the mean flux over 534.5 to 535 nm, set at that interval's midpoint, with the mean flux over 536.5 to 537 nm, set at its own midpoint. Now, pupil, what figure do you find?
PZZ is -1.5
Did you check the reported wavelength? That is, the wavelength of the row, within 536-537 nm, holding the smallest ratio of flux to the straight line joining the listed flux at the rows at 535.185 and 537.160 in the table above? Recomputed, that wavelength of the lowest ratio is 536.913 nm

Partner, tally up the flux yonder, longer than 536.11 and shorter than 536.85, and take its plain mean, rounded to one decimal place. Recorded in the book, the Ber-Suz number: 19.4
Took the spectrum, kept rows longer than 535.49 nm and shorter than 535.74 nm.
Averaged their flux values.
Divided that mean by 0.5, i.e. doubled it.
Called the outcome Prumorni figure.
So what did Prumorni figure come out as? 40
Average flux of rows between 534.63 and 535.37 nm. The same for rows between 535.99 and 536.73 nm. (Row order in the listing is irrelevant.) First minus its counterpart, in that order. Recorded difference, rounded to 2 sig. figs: -1.1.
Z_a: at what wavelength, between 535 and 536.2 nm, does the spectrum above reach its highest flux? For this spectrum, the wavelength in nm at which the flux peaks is 535.431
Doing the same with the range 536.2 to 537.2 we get 536.542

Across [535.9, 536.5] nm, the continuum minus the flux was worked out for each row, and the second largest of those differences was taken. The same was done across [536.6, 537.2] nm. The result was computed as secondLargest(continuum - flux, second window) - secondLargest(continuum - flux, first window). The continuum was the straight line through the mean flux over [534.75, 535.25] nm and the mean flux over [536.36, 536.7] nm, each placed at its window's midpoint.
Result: 4.2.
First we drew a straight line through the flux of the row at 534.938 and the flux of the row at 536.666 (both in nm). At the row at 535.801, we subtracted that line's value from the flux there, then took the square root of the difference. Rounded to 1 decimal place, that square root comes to 1.5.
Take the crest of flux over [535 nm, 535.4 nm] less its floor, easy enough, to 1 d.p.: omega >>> 2.5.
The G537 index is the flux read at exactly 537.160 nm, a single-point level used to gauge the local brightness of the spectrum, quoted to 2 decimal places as 21.65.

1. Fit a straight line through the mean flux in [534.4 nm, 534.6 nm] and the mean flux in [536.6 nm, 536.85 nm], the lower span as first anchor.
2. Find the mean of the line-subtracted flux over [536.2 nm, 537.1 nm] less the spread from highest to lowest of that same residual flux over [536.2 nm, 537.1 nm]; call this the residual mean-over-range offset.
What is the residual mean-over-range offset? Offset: -5.5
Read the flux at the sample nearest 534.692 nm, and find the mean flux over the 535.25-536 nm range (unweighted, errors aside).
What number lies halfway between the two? 19.9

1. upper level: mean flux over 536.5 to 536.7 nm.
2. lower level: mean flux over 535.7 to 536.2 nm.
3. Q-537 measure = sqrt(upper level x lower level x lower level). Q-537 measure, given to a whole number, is 92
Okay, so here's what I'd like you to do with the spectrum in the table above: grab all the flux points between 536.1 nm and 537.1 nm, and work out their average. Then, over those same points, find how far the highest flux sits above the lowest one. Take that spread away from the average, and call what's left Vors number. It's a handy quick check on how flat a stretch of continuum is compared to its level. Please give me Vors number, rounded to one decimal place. 12.3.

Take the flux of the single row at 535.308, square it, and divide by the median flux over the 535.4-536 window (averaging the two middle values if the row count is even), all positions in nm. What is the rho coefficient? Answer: 16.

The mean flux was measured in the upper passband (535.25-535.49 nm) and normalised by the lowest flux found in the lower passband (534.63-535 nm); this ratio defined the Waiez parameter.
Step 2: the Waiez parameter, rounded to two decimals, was 1.15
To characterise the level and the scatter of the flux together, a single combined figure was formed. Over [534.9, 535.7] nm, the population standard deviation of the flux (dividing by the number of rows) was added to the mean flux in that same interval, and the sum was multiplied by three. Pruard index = 63.2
